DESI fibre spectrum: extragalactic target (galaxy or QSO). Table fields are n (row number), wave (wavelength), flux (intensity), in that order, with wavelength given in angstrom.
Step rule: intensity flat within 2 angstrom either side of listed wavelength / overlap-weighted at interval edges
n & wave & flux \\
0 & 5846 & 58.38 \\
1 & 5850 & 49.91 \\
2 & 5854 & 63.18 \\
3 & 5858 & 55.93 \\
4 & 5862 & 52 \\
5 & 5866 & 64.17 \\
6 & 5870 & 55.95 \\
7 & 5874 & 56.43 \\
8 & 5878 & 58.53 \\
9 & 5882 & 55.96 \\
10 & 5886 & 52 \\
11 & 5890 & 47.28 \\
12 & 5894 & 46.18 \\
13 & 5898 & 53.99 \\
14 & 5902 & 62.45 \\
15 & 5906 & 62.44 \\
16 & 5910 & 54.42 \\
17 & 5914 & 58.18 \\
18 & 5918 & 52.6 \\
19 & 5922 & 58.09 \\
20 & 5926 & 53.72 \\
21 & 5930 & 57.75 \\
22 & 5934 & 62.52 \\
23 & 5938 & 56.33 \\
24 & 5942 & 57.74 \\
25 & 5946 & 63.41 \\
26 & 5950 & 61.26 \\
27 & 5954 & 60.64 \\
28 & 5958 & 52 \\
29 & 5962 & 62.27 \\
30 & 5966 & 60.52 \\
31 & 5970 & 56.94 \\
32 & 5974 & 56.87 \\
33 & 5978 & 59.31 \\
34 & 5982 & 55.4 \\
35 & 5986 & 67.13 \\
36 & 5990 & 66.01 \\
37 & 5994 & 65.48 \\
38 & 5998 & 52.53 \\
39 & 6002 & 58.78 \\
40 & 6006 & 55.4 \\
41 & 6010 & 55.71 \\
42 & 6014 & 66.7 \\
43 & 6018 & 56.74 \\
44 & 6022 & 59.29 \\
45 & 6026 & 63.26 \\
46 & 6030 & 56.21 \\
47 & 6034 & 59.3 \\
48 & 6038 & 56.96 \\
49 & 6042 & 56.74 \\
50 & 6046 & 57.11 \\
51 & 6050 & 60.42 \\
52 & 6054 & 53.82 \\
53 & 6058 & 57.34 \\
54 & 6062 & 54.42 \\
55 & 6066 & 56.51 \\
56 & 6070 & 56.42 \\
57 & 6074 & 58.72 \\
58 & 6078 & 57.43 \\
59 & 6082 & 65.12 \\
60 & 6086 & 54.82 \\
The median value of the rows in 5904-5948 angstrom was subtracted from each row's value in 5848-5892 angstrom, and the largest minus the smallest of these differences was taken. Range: 17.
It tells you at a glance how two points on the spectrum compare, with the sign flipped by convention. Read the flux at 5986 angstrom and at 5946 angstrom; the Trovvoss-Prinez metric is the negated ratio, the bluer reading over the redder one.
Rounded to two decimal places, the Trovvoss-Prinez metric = -0.94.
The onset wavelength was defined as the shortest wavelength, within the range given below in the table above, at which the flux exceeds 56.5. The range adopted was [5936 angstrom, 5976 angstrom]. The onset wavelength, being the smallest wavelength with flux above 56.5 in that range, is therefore 5942 angstrom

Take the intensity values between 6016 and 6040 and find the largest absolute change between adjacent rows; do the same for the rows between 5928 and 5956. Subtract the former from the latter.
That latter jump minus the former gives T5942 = -1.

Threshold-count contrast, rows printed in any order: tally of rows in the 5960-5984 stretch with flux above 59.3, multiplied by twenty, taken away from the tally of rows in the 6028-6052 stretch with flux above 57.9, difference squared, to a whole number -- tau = 3364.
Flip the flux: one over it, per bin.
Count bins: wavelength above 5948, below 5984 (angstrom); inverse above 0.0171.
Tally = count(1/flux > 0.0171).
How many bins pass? 4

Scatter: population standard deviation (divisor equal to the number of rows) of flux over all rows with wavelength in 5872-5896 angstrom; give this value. 4.7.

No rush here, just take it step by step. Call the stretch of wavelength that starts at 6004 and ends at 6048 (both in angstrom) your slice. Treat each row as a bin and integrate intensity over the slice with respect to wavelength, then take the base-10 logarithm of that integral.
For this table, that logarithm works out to 3.411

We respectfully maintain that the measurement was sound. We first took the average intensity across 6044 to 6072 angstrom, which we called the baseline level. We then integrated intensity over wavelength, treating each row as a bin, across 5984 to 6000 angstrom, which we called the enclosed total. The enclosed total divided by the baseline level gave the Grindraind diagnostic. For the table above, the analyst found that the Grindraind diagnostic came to 18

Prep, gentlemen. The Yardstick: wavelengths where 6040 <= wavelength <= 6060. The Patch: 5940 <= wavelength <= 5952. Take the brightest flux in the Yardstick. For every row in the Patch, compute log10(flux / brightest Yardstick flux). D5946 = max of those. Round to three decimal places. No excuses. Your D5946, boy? 0.021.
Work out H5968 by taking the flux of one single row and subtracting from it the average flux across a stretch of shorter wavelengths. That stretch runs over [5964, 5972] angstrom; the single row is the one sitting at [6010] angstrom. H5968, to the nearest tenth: -3.0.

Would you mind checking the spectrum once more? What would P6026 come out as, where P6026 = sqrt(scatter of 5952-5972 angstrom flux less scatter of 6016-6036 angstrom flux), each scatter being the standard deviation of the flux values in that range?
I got 1.1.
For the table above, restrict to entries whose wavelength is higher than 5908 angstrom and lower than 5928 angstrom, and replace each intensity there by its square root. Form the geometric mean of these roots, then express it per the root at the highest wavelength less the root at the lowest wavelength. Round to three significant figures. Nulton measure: -156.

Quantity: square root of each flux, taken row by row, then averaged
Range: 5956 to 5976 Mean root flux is 7.59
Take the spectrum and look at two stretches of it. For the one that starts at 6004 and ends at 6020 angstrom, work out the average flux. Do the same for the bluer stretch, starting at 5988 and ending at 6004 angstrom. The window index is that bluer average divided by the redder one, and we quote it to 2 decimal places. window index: 1.04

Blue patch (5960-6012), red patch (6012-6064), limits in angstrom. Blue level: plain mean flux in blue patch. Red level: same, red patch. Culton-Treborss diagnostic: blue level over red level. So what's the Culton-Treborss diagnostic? 1.02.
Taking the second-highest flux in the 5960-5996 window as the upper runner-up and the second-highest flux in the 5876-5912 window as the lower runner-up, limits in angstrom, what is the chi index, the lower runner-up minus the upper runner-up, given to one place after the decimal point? -3.6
